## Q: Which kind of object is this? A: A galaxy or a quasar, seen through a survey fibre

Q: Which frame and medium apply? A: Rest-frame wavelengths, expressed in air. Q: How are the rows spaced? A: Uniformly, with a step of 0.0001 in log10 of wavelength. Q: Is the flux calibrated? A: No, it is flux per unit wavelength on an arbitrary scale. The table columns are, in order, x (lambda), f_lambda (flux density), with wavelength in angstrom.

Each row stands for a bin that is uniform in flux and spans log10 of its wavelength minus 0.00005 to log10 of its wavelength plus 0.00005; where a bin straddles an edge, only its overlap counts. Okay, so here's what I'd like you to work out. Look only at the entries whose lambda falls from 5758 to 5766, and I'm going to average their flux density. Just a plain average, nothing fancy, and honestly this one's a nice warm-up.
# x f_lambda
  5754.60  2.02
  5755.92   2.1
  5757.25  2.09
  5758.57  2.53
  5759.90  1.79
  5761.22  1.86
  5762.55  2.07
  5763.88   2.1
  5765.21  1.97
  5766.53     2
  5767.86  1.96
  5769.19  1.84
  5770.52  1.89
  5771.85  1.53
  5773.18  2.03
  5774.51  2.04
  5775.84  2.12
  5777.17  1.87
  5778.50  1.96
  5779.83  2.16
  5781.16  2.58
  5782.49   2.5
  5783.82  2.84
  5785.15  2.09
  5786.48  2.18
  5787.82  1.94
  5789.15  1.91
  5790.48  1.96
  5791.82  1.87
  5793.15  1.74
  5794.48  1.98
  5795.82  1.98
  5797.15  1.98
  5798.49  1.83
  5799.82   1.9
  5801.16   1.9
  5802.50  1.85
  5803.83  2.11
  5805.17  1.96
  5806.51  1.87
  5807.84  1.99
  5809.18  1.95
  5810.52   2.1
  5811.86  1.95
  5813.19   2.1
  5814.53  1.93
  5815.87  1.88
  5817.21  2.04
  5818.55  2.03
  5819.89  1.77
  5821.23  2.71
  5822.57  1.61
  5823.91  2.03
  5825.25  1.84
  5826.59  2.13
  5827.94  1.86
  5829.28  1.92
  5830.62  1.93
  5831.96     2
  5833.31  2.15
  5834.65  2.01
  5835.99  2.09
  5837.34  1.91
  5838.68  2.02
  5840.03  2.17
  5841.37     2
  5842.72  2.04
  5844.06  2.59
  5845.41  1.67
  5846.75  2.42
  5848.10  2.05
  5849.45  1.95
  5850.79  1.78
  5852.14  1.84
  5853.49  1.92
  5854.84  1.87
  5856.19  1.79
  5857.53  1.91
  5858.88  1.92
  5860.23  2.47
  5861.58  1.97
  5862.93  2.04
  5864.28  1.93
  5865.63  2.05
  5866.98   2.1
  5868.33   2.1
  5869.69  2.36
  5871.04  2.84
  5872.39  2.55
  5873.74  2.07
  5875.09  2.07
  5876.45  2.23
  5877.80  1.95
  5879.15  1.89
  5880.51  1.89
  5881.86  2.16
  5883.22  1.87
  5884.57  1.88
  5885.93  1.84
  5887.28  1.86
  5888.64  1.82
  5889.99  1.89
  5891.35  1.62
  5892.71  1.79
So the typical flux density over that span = 2.05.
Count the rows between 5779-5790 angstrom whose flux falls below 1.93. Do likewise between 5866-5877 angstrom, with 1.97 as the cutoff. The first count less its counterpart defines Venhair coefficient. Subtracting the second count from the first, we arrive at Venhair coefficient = 1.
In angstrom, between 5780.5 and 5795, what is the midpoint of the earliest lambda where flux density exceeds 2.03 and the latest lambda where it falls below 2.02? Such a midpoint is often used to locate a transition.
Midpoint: 5787.8 angstrom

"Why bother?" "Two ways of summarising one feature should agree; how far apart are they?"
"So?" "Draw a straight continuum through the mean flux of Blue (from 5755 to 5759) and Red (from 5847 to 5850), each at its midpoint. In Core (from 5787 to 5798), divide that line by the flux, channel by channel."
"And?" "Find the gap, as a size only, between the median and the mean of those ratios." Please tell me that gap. 0.015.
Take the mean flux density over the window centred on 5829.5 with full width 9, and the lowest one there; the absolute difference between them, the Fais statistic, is 0.14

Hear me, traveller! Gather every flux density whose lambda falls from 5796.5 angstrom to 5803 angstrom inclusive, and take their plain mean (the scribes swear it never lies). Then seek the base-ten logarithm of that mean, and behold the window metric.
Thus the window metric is 0.277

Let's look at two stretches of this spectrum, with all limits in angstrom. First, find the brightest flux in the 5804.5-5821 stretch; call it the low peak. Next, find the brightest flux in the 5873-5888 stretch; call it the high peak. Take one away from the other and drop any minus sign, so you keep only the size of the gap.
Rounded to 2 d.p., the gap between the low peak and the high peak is 0.13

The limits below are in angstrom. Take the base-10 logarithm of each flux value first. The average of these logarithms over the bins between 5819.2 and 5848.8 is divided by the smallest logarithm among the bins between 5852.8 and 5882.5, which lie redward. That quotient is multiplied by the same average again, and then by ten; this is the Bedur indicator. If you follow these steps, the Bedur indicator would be 3.7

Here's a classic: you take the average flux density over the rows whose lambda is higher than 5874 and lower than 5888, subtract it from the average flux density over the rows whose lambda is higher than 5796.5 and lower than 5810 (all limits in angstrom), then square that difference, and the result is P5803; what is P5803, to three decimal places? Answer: 0.001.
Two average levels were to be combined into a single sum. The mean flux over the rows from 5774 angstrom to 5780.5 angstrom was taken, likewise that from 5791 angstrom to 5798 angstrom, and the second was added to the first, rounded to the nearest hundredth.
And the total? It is 3.94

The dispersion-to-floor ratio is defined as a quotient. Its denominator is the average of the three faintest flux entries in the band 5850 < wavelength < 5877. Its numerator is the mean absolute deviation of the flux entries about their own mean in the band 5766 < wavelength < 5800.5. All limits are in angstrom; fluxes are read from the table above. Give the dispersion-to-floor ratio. 0.10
